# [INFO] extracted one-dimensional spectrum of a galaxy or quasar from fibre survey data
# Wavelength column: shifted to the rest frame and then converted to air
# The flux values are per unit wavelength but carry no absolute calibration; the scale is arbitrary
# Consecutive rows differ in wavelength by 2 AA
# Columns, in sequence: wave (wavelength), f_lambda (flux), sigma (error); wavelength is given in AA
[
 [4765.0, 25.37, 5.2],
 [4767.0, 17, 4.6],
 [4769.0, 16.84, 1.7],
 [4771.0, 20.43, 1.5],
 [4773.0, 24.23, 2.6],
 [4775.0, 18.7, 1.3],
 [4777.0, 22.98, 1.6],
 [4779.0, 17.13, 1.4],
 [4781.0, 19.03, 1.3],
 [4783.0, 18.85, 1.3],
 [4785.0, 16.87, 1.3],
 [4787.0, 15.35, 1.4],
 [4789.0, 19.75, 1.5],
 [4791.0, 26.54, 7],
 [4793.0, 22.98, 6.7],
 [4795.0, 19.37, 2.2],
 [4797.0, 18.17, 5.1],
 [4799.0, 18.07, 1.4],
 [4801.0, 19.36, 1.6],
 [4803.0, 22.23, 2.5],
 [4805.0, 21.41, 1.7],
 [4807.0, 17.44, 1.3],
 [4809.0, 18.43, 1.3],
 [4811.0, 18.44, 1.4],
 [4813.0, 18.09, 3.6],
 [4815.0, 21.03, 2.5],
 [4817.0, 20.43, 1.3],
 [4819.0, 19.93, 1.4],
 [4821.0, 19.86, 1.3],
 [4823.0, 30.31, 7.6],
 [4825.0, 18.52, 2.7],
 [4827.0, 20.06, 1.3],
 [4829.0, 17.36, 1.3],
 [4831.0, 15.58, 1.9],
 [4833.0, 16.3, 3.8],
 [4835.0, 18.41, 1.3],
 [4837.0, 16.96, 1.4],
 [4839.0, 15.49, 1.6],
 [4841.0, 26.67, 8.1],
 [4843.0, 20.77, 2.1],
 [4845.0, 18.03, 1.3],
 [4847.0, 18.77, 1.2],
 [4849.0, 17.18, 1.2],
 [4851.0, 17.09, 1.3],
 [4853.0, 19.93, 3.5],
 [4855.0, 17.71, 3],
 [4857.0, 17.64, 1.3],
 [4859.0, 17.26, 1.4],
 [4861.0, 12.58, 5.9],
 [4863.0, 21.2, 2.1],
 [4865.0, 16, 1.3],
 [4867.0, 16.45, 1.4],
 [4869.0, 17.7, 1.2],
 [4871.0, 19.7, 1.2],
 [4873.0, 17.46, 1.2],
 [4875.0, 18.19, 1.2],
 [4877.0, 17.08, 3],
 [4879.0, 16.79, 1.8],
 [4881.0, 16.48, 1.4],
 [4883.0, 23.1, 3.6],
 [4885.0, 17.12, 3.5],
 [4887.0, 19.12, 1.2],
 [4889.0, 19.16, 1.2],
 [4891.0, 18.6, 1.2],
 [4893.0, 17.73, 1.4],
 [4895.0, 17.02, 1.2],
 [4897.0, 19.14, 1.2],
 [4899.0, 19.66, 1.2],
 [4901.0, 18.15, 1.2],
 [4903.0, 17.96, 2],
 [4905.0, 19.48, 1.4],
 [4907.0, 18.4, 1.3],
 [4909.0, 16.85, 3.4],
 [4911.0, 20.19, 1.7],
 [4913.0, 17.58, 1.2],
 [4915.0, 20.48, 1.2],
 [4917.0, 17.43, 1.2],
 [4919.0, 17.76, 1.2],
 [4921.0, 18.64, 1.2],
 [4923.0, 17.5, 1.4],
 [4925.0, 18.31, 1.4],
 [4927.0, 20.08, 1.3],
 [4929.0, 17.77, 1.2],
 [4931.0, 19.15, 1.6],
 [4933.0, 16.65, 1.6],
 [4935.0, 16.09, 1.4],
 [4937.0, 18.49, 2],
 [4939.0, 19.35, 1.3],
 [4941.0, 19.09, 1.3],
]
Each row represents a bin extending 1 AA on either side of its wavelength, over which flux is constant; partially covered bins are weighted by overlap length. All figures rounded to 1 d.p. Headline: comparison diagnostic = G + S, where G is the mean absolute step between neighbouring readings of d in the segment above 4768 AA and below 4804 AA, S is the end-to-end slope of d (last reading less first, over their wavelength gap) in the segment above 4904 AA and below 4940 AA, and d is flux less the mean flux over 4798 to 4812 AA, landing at 3.1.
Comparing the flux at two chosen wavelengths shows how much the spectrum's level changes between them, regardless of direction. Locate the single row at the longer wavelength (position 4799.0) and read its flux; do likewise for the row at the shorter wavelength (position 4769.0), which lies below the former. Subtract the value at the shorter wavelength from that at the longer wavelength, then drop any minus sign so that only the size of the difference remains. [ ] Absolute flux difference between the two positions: 1.2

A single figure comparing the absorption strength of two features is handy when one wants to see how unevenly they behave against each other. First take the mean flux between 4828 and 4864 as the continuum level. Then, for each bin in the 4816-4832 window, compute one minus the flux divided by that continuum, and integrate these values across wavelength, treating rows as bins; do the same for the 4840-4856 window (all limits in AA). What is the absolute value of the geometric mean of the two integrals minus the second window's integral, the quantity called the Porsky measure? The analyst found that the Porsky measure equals 2.9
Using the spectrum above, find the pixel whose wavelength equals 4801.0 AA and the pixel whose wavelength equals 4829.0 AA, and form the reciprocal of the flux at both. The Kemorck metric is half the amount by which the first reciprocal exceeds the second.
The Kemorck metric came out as -0.0030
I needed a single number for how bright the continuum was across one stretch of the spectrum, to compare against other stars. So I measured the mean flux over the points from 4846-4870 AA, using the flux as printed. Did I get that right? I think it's 17.5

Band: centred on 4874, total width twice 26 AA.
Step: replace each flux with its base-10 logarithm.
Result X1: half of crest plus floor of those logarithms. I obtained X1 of 1.23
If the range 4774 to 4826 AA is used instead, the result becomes 1.33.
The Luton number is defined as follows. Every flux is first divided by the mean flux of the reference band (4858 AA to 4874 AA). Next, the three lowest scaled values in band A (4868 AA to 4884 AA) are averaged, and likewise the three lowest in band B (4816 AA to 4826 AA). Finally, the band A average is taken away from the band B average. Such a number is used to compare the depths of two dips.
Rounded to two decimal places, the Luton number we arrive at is 0.15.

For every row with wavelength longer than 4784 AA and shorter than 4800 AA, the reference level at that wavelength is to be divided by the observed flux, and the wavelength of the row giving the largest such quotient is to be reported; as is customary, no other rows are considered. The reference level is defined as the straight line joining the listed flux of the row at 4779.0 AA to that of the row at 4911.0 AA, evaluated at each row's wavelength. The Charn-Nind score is 4787.0 AA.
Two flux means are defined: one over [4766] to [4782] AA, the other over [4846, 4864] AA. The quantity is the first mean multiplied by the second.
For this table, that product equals 346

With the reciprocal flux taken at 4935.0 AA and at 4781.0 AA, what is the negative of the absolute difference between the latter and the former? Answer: -0.010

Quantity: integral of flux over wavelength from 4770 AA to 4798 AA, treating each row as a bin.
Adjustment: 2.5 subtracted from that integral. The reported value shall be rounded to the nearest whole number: 558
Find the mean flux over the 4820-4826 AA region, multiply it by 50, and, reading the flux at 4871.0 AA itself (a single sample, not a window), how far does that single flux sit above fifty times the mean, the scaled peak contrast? -1125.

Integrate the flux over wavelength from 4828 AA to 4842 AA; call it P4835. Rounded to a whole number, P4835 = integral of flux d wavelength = 254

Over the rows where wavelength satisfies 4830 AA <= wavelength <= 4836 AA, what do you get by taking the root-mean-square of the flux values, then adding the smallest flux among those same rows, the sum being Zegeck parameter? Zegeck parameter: 32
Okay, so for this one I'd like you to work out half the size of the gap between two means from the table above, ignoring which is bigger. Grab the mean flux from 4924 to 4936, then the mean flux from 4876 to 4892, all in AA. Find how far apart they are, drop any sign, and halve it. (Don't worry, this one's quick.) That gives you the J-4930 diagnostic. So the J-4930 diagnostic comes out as 0.21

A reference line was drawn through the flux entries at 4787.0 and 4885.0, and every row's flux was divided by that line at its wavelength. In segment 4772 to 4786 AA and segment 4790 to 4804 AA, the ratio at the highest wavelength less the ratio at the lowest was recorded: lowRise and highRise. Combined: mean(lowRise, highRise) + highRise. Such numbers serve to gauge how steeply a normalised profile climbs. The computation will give -0.70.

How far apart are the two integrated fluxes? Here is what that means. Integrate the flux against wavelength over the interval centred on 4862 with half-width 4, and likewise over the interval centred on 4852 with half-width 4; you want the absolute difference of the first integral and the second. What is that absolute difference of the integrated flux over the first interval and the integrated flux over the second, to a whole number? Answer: 10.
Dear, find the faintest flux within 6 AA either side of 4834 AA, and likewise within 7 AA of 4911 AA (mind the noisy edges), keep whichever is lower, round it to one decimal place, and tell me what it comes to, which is 15.5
